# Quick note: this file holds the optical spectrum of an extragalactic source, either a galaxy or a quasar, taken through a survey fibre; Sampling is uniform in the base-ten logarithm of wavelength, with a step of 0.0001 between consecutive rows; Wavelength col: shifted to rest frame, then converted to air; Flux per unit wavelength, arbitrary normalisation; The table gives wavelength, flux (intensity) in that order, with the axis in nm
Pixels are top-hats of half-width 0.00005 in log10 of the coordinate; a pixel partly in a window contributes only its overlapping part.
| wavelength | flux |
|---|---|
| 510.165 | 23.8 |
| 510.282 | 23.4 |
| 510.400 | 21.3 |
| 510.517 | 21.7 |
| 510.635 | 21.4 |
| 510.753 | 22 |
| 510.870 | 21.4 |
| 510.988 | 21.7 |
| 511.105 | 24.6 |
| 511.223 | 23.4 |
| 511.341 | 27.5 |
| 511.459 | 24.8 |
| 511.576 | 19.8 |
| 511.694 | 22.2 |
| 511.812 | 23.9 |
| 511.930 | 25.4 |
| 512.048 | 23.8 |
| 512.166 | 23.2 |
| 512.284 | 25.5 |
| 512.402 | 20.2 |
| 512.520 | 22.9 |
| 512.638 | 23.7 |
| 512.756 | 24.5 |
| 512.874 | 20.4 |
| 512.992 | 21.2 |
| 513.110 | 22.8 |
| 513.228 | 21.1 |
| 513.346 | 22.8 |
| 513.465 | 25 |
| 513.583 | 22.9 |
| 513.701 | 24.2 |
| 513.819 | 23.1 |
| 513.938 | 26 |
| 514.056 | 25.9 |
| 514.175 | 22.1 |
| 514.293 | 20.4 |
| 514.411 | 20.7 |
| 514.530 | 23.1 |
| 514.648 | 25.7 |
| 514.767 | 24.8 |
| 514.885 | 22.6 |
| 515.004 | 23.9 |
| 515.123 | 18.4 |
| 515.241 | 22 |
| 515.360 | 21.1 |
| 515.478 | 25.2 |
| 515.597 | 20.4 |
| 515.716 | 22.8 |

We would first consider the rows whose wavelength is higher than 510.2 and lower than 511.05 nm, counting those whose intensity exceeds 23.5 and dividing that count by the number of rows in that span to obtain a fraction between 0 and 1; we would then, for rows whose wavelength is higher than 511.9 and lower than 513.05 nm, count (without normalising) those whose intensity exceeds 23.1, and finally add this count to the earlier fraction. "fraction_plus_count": 6.0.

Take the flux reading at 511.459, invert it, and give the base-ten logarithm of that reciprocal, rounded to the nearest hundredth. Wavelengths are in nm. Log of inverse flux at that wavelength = -1.39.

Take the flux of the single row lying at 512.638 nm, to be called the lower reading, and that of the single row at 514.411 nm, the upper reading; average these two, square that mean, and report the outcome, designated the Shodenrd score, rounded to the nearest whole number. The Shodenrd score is 493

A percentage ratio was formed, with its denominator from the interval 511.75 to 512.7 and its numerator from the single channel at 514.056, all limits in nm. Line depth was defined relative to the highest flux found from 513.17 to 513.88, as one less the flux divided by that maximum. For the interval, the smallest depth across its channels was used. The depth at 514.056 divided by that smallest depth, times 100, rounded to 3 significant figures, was 180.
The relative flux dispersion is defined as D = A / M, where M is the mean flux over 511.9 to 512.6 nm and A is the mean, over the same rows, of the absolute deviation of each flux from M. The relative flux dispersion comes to 0.060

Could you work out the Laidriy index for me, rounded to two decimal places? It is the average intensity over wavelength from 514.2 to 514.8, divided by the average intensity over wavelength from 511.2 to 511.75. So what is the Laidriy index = 0.97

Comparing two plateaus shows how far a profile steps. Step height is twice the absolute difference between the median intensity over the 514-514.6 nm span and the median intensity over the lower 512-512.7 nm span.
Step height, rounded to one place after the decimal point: 2.7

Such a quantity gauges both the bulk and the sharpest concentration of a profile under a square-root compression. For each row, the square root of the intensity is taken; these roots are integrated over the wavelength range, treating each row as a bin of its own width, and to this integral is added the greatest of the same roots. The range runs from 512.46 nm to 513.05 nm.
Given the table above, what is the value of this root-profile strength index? 7.75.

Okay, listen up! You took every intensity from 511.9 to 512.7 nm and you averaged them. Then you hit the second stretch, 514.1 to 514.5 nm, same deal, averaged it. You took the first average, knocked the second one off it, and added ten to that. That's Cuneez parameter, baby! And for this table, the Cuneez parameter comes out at 12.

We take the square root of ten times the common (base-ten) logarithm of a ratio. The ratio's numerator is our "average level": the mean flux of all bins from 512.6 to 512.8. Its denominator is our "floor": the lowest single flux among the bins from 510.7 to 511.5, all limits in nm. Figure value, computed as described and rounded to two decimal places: 0.72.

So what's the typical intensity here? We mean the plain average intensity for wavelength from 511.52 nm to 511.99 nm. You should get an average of 22.8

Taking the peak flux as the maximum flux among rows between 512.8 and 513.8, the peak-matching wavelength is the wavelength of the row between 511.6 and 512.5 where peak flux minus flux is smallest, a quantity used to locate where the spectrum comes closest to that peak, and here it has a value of 512.284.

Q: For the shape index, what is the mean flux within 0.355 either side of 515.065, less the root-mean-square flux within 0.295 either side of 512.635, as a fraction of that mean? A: -0.012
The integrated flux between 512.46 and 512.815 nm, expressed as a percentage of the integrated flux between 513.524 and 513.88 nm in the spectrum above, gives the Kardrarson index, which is 101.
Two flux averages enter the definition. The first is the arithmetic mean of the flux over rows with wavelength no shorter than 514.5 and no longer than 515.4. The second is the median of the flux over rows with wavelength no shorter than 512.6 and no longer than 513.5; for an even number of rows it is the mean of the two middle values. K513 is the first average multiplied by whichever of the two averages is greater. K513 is 518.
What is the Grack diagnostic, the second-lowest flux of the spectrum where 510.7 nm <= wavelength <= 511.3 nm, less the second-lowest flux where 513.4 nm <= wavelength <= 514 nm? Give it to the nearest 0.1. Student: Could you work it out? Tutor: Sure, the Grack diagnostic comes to -1.4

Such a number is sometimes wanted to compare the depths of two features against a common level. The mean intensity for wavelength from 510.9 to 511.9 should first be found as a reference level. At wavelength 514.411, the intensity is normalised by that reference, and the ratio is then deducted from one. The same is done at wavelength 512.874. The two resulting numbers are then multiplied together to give 0.016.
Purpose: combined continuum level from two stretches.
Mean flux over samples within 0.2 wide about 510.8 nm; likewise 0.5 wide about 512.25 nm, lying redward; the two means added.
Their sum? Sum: 44.9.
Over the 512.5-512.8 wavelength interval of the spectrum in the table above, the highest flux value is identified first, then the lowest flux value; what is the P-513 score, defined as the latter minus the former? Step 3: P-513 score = -2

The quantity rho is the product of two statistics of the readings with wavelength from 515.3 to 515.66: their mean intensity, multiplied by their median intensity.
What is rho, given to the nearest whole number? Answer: 469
